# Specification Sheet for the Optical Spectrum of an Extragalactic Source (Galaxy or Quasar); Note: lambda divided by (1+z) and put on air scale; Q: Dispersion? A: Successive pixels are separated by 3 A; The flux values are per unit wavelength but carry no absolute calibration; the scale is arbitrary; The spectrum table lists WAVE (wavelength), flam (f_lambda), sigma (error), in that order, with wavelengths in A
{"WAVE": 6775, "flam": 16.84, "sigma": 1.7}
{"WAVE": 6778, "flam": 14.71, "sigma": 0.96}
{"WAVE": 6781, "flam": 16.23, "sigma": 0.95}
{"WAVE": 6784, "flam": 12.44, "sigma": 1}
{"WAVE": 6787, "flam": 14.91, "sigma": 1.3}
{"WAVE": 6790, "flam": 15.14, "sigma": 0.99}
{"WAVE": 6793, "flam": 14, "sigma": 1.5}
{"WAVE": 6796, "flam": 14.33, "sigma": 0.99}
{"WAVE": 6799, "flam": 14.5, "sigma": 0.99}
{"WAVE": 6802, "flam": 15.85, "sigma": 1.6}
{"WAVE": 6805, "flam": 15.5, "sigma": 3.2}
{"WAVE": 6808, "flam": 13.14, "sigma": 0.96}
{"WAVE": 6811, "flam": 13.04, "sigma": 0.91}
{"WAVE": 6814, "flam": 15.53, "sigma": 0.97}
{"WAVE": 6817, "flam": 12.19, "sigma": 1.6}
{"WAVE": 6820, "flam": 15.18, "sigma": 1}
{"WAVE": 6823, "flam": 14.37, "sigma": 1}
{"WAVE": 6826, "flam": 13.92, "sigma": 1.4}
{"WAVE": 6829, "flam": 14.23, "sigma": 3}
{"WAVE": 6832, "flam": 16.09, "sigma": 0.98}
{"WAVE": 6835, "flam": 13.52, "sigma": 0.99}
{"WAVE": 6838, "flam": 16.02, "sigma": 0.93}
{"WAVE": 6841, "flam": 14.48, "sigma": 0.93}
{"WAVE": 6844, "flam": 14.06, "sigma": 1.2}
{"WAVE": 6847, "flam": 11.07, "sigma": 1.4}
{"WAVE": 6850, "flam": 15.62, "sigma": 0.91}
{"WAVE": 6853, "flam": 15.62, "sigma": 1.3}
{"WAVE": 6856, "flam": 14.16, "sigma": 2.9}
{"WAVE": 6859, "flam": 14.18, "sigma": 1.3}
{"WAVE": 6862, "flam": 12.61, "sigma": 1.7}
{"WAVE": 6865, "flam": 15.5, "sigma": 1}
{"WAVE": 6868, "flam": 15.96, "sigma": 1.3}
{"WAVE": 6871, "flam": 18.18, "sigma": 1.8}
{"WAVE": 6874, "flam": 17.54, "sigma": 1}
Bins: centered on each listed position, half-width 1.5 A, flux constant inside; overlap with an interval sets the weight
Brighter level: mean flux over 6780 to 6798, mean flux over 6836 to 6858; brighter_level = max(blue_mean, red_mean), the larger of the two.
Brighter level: 14.5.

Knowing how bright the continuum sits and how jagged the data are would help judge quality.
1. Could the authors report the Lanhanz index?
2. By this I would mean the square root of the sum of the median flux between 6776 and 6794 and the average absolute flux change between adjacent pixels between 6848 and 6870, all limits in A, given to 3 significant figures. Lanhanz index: 3.98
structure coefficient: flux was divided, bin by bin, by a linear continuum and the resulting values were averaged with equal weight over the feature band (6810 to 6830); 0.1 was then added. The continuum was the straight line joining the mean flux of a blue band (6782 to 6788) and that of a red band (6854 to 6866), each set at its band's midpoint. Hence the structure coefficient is 1.11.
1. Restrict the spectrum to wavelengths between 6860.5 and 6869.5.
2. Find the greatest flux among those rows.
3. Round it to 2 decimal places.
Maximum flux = 15.96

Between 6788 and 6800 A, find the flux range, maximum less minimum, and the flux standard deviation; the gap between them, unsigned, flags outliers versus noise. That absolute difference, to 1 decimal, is 0.7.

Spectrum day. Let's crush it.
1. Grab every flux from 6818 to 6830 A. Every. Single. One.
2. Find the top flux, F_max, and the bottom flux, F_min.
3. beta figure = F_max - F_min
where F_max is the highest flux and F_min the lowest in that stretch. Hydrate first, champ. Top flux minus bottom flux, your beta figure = 1.3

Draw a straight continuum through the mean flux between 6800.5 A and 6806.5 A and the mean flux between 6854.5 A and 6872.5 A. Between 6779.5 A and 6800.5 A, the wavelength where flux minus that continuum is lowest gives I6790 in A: 6784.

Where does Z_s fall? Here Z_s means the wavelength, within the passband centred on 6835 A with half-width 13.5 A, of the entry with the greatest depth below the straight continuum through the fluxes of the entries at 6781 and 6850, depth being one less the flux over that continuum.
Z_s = 6847 A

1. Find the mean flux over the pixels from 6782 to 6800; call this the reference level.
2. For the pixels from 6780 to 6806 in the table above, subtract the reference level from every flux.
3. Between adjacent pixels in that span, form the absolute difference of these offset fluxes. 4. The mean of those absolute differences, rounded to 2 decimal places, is 1.23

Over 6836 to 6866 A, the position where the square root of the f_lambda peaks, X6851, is 6838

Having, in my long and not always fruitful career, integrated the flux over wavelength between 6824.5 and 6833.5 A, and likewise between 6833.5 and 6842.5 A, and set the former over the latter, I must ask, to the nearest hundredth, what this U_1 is 1.00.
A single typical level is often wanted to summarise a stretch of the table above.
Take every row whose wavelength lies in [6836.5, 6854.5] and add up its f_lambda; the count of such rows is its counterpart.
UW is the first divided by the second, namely 14.48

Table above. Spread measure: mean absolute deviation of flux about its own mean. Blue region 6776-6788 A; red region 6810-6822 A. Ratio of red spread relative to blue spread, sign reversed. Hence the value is -1.3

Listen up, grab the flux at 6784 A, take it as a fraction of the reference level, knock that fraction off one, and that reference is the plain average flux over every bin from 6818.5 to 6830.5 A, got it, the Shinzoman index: 0.14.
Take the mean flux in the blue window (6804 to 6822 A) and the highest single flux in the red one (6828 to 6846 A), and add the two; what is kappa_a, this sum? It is 30.2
